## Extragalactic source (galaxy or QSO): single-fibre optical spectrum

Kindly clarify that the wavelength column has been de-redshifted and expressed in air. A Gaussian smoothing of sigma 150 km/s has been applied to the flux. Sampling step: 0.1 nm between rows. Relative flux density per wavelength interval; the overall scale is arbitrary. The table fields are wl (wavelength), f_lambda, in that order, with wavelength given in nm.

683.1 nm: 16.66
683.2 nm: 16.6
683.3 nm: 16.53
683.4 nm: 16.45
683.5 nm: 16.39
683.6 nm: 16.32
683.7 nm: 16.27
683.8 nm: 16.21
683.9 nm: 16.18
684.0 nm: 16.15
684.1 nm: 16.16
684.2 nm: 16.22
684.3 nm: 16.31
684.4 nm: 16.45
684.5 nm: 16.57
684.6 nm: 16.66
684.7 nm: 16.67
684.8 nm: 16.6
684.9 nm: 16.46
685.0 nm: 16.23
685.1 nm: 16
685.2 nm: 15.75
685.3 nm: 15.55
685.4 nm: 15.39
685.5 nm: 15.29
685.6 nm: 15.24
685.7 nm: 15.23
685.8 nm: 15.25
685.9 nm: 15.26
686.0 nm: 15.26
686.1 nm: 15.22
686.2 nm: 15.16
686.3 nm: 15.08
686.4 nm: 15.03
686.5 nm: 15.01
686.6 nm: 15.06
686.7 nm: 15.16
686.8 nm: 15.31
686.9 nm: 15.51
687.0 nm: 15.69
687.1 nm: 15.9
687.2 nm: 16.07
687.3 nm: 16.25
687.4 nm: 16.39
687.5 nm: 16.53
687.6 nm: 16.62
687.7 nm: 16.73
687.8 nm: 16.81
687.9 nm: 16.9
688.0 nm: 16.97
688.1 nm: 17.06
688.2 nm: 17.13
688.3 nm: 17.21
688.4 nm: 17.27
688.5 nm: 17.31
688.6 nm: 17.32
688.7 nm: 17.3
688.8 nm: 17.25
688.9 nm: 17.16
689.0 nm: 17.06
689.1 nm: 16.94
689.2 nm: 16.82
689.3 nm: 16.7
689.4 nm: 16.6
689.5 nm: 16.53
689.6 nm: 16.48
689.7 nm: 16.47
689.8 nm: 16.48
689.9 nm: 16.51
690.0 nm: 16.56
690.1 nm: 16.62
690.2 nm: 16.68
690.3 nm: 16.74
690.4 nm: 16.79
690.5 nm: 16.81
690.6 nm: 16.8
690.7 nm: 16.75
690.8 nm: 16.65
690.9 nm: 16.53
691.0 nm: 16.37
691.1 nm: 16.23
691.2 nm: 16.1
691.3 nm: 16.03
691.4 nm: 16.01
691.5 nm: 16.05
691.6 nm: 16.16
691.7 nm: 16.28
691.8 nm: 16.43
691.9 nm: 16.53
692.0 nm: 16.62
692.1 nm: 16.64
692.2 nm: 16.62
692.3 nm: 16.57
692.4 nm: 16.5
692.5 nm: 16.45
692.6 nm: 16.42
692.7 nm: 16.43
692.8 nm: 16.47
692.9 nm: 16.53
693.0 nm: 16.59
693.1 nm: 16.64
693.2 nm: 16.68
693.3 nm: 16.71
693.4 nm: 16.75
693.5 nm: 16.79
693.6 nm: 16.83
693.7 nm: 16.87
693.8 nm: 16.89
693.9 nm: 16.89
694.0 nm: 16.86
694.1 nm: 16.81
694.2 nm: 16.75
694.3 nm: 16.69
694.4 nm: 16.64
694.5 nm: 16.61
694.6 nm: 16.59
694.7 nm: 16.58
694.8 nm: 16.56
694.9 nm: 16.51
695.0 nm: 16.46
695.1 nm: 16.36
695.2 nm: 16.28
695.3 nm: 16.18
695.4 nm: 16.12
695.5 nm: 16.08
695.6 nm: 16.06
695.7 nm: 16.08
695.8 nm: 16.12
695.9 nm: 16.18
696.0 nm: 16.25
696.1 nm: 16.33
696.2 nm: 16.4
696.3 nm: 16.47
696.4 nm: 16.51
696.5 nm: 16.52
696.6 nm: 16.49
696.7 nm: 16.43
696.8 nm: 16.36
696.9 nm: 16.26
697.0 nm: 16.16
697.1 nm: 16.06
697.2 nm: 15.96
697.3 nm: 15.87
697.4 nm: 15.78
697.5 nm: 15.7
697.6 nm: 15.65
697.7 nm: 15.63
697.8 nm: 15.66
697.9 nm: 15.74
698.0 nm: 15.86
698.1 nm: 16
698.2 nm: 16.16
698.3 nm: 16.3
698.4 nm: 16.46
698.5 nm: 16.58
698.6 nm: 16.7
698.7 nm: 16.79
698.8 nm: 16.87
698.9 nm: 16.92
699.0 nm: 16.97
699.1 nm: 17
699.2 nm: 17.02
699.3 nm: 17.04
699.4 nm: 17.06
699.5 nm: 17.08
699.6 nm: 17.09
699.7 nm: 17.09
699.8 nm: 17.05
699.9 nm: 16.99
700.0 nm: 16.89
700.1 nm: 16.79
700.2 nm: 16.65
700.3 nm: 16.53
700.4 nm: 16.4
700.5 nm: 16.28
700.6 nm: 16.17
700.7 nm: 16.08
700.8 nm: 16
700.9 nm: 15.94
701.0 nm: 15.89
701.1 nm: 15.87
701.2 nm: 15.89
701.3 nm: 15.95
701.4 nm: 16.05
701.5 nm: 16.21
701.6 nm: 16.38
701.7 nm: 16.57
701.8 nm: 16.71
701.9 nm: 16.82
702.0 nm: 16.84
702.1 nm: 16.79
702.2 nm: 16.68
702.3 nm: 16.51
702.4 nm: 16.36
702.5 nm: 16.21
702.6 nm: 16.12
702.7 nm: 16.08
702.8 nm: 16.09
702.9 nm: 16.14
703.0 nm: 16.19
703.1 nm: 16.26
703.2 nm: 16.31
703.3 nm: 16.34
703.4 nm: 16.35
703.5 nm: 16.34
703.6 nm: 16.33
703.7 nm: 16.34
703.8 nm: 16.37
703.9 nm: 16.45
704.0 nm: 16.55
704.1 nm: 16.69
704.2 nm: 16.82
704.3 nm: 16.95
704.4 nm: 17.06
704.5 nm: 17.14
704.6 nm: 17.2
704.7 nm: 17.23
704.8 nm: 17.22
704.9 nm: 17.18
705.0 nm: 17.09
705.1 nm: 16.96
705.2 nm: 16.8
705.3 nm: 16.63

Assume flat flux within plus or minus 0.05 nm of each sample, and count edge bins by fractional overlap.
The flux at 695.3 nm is 16.18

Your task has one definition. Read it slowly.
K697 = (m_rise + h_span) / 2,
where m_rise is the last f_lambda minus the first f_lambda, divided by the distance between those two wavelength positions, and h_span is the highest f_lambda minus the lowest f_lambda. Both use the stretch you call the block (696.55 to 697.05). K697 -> -0.25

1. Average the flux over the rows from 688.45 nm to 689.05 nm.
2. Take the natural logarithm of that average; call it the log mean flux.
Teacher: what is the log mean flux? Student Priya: 2.85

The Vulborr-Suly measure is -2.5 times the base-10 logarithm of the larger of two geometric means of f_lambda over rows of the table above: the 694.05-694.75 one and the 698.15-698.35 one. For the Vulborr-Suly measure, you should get -3.05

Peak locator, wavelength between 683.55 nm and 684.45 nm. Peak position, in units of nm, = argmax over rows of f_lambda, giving 684.4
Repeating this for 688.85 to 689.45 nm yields 688.9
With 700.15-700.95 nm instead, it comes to 700.2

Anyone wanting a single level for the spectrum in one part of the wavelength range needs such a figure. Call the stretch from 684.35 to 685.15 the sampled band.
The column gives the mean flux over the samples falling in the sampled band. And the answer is 16.5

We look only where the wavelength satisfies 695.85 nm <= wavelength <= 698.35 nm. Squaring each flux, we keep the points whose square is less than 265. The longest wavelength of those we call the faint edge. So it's 698.2 nm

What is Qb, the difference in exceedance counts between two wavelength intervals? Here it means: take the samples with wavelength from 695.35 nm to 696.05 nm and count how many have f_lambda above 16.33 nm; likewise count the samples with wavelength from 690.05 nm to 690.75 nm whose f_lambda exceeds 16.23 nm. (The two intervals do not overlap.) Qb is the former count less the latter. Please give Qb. -7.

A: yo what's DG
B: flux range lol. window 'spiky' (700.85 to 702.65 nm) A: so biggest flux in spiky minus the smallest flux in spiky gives 0.97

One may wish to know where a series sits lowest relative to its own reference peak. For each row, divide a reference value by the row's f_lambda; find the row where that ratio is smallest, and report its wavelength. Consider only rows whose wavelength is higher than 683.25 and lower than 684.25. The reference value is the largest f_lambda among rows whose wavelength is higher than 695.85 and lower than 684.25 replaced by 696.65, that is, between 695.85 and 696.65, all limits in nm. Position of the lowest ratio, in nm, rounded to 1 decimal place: 683.3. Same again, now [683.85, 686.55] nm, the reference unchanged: 684.7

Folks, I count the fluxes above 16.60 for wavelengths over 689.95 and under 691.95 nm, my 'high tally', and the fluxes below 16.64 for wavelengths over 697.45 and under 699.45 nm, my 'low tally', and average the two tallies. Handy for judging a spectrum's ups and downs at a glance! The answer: 9.5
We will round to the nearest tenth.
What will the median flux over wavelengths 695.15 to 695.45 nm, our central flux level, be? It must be 16.2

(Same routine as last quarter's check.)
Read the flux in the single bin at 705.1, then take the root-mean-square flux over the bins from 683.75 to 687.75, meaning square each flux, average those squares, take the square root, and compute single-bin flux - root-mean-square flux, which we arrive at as 1.1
